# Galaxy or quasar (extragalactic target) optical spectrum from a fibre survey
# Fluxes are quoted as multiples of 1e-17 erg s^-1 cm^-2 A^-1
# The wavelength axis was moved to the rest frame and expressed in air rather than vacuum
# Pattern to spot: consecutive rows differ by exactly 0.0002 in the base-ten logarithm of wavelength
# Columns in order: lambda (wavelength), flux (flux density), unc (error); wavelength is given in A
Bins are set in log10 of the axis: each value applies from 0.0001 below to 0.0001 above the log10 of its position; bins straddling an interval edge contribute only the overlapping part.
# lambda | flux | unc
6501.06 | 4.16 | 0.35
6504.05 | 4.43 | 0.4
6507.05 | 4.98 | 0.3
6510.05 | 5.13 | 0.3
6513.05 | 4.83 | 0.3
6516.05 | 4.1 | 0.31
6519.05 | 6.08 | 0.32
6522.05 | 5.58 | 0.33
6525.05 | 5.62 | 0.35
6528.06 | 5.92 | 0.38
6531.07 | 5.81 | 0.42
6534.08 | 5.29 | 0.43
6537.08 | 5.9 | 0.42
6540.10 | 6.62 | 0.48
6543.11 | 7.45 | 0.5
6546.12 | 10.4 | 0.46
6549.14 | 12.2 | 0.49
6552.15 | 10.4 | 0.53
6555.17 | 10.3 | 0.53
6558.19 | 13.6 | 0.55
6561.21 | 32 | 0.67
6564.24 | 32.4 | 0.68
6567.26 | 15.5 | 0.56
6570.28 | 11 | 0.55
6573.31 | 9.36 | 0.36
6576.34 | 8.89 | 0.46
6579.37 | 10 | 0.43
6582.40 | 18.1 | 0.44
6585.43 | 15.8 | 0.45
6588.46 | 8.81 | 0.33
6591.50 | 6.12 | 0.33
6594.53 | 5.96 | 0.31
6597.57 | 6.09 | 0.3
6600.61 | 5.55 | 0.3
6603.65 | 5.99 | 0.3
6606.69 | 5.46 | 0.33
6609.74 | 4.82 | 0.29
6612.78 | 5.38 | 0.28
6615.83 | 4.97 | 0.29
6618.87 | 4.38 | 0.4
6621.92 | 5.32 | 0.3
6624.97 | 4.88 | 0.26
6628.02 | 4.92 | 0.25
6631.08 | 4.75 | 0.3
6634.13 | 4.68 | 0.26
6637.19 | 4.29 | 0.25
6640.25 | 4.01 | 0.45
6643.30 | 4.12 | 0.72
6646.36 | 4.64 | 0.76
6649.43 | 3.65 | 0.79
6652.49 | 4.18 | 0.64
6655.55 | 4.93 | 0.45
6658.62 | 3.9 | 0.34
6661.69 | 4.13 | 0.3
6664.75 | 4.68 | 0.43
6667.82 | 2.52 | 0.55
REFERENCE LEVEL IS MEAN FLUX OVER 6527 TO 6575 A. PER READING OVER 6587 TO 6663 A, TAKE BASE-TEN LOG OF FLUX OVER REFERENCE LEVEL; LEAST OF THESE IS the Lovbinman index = -0.52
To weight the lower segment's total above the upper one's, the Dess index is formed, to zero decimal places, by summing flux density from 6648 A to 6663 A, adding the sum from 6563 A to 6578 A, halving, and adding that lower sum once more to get 126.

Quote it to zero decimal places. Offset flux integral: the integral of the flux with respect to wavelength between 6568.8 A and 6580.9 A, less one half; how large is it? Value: 118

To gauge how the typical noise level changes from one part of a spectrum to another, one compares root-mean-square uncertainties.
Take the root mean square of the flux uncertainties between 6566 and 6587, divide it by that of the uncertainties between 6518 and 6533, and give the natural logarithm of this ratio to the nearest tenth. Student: 0.3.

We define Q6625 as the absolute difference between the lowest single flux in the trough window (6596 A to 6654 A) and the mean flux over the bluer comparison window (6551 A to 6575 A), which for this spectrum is 13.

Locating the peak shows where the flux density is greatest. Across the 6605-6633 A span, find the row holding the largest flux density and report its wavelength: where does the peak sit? 6606.69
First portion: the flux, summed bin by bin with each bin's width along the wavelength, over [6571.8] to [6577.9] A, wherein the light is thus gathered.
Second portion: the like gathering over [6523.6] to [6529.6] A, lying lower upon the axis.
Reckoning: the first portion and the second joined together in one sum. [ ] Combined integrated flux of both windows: 90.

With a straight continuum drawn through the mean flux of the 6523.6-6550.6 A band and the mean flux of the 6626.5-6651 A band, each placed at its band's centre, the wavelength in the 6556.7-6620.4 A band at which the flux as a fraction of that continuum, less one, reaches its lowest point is 6618.87 A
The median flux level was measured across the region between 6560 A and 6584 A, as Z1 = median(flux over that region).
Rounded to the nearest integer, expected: 13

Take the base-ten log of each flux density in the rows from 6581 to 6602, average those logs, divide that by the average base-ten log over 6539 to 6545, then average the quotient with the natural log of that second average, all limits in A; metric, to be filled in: 0.46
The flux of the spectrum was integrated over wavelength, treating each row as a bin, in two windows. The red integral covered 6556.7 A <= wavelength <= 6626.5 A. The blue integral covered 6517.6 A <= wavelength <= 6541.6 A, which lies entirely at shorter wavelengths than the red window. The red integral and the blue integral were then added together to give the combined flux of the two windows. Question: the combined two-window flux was 869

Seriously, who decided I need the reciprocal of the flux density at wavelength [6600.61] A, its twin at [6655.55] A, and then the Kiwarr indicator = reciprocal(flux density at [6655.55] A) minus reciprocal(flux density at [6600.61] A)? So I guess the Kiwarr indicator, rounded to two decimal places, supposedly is 0.02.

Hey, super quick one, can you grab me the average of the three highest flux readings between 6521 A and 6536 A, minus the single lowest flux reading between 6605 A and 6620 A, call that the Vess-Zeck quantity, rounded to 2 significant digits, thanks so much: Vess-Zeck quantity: 1.4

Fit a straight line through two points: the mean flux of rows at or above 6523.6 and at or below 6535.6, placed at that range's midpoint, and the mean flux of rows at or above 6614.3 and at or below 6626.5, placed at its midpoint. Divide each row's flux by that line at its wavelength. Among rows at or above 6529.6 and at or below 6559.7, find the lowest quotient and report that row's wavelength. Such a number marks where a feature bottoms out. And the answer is 6534.08 A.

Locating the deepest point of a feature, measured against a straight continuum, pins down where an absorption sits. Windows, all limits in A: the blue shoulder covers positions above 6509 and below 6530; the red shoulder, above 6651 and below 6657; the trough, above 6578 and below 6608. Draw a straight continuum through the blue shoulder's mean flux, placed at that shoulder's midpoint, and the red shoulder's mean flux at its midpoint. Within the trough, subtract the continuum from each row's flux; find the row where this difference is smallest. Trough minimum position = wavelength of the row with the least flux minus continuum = 6606.69 A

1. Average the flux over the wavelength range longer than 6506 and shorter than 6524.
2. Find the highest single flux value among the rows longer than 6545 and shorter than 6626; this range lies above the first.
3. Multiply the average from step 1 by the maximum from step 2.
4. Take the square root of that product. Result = 13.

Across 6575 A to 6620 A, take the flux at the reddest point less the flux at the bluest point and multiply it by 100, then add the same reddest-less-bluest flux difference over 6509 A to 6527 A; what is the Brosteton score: -451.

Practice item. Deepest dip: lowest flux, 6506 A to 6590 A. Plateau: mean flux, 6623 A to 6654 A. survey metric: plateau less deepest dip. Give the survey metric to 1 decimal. 0.3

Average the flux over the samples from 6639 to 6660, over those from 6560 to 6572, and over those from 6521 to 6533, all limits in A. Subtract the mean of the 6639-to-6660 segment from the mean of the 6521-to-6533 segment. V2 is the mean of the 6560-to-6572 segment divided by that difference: 15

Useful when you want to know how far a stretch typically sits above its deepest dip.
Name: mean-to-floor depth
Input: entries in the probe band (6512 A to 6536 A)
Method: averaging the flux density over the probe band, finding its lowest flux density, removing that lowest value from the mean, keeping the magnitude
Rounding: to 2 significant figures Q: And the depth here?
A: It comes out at 1.3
